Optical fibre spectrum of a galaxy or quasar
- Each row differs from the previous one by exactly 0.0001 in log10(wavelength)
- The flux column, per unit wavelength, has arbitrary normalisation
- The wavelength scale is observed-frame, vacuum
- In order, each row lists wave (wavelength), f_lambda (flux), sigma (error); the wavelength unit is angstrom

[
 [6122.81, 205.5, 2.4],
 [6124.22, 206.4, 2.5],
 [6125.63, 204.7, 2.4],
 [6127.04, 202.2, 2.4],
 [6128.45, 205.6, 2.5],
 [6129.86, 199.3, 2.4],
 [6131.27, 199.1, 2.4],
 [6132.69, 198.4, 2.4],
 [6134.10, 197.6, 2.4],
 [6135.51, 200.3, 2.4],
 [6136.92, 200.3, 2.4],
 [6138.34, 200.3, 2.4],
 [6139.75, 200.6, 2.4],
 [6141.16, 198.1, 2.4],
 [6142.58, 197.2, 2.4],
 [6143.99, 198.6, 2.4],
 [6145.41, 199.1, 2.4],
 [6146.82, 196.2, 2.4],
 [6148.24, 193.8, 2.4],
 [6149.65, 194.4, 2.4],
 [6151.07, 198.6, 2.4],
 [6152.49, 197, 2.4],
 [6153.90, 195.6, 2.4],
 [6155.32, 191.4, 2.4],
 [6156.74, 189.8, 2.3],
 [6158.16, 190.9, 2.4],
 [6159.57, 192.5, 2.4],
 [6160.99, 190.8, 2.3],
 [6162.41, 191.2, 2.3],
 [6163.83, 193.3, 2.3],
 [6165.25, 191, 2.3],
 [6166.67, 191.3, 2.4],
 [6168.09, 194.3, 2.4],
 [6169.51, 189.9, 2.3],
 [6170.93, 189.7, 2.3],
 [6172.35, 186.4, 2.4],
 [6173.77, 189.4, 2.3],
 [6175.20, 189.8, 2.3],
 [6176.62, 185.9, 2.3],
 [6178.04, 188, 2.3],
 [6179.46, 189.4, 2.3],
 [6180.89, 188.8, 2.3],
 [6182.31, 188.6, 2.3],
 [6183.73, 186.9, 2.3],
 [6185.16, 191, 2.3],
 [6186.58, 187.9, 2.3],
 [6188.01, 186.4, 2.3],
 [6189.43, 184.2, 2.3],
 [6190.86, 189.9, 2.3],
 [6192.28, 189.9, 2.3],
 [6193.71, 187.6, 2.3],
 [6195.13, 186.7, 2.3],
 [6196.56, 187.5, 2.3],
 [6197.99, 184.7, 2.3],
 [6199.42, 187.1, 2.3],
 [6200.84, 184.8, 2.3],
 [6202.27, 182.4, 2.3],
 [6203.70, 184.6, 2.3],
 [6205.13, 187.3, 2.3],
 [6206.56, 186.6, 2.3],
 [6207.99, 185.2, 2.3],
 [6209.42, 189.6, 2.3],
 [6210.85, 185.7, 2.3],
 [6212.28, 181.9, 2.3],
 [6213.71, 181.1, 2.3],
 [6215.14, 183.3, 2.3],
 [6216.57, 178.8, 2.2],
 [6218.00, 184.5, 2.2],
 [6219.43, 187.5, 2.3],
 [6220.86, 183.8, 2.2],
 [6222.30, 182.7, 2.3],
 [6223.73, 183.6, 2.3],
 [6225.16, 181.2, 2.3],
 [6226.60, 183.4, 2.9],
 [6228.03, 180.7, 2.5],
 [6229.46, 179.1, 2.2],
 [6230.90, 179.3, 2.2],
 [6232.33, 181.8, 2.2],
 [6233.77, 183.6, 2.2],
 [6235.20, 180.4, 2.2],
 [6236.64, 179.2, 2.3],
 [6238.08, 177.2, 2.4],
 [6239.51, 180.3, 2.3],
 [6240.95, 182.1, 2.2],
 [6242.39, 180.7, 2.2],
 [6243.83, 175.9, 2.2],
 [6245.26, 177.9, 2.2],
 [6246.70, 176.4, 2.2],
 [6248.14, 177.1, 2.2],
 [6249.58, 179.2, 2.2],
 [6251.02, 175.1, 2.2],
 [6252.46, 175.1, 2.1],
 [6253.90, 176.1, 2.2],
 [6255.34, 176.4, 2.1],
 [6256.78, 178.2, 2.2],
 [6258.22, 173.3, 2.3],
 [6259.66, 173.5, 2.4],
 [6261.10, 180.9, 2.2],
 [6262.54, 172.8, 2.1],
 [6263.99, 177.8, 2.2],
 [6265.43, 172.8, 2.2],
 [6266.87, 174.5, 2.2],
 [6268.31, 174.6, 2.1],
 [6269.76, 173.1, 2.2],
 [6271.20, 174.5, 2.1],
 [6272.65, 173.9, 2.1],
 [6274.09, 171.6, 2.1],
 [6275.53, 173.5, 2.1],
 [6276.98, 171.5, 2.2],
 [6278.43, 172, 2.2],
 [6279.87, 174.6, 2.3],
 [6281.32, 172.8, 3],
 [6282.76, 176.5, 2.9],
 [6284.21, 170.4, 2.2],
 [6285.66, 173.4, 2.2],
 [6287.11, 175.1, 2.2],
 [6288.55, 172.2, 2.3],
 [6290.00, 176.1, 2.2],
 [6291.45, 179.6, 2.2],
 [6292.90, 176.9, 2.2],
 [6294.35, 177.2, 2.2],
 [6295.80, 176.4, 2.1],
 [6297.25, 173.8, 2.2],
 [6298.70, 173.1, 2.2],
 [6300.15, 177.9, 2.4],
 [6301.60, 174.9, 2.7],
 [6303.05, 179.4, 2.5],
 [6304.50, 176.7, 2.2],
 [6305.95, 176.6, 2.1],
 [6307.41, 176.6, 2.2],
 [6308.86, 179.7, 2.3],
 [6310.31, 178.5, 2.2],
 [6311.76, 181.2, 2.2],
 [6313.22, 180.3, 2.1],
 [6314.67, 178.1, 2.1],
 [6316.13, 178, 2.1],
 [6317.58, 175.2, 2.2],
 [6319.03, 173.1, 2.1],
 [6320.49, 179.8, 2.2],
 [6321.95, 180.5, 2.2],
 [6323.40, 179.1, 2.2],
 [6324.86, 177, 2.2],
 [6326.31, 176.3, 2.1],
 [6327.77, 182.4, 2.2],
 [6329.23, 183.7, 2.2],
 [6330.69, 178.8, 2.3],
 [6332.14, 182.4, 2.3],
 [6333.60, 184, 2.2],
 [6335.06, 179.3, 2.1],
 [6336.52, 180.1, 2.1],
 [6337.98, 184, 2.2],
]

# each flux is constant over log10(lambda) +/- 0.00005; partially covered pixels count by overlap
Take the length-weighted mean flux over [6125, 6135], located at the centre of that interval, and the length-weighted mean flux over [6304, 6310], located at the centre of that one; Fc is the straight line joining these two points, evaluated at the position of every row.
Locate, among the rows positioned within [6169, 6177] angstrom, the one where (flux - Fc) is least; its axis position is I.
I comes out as 6172.35 angstrom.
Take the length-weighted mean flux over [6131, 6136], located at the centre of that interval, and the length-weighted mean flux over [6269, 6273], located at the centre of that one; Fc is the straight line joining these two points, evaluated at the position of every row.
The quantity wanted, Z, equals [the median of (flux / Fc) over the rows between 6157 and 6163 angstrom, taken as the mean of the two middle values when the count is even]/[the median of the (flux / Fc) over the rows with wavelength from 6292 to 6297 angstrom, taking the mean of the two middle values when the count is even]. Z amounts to 0.945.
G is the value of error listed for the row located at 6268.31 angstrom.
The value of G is 2.10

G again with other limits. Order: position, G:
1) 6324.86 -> 2.20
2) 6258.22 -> 2.30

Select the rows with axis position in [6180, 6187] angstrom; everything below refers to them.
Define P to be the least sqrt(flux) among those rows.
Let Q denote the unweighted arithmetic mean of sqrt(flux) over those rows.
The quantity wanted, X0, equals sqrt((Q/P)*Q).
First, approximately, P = 13.7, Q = 13.7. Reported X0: 3.71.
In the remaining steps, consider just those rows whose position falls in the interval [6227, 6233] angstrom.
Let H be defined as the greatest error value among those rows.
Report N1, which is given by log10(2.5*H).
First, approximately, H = 2.50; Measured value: 0.80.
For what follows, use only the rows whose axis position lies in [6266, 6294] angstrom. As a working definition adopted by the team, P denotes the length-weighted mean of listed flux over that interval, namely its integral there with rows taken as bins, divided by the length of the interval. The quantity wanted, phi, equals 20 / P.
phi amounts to 0.115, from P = 174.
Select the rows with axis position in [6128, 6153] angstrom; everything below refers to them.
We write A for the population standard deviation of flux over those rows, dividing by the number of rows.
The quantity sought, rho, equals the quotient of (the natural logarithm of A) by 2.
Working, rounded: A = 2.5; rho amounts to 0.46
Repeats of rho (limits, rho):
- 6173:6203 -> 0.38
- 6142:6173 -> 0.61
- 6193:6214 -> 0.41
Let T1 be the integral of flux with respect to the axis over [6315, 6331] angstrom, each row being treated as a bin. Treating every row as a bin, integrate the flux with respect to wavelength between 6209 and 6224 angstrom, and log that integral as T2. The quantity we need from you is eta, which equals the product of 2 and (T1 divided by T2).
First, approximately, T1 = 2855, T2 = 2757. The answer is 2.07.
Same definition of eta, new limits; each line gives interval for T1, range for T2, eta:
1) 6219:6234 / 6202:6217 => 1.98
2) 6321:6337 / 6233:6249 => 2.01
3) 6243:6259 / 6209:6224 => 2.05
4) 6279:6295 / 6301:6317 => 1.96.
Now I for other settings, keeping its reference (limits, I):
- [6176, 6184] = 6176.62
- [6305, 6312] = 6305.95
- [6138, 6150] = 6148.24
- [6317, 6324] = 6319.03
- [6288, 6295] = 6288.55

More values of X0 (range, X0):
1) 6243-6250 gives 3.66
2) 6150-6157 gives 3.76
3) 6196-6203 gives 3.70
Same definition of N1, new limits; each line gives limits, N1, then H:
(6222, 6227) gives 0.86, 2.90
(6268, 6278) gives 0.74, 2.20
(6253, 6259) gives 0.76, 2.30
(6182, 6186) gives 0.76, 2.30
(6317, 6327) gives 0.74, 2.20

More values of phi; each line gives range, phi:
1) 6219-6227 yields 0.109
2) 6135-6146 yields 0.100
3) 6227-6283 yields 0.113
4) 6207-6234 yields 0.109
